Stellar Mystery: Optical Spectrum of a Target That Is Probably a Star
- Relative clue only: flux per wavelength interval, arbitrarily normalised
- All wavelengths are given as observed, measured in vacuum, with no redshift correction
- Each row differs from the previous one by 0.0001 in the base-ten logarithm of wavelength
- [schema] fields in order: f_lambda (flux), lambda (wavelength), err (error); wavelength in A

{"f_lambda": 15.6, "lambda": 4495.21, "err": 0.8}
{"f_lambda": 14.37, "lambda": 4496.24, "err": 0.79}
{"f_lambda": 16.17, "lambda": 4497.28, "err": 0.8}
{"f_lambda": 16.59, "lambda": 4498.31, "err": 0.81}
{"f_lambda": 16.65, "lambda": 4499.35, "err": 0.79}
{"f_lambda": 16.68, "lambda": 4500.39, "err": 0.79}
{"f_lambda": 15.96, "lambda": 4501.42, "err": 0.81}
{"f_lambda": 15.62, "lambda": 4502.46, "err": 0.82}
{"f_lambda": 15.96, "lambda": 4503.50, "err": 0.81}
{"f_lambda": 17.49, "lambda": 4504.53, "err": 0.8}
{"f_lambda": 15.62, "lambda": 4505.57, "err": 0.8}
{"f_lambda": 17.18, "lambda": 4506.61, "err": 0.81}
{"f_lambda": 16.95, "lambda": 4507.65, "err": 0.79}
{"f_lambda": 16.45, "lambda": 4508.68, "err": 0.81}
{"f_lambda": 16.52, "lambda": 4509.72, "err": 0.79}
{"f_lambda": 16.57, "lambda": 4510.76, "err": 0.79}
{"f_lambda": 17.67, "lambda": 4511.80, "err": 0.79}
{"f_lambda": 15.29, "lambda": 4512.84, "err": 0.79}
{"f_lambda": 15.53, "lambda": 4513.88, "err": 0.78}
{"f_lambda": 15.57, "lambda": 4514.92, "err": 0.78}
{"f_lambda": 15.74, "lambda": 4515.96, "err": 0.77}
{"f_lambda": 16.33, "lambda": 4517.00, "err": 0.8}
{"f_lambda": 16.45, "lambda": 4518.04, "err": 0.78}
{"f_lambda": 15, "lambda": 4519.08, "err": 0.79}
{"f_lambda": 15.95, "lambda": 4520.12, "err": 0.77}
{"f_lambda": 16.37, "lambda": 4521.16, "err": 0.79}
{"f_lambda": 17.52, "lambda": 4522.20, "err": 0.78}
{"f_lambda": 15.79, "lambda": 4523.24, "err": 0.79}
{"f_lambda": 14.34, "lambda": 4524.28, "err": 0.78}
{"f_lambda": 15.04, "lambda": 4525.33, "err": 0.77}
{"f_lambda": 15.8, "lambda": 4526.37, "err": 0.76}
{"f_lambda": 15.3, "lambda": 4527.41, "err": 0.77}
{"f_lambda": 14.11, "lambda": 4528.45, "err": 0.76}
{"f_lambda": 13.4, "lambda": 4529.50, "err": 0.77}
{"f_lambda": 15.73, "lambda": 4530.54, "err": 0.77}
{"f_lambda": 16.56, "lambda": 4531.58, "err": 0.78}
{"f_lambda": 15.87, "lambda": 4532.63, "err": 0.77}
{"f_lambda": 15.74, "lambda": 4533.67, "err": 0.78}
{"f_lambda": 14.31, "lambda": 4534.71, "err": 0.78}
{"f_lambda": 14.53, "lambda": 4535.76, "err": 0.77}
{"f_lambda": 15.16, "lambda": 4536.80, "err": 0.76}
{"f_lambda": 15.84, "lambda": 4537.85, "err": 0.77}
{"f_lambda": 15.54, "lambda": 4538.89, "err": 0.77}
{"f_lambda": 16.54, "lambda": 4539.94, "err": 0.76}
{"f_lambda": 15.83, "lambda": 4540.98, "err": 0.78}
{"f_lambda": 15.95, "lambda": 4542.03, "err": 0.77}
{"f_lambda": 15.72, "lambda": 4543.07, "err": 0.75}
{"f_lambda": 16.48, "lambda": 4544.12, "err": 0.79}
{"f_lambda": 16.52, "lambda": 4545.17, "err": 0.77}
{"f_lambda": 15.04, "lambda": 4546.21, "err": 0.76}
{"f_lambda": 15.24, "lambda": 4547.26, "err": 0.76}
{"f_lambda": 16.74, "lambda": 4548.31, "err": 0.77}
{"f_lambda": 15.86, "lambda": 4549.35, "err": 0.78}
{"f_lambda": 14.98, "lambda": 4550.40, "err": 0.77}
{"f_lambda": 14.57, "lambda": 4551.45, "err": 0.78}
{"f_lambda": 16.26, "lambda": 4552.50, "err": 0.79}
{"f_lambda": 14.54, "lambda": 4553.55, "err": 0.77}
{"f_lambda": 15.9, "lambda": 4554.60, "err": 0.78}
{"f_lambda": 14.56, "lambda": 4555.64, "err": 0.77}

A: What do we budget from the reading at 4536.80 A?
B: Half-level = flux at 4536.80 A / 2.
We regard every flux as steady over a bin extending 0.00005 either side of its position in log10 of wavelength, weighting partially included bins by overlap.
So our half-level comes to 7.58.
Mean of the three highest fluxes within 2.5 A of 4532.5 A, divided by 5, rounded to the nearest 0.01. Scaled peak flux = 3.21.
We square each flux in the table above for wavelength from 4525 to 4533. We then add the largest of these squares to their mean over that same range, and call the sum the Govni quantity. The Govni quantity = 507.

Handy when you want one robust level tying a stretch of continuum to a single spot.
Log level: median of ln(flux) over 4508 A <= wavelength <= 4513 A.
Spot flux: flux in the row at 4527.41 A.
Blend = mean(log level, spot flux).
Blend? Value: 9.05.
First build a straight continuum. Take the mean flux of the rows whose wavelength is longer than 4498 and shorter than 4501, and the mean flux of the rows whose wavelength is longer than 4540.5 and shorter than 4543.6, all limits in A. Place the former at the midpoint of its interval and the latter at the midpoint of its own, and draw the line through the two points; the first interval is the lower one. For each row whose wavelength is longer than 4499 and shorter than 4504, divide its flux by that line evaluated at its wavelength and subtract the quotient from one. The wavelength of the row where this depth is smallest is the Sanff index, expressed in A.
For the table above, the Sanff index 4500.39 A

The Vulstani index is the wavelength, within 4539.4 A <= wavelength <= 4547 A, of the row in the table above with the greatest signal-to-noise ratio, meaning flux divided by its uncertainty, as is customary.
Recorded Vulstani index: 4539.94 A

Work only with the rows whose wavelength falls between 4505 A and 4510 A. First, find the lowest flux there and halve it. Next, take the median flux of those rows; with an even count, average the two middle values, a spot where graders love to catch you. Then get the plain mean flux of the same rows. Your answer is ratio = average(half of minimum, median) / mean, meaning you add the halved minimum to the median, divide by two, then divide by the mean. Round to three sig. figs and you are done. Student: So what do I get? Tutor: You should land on 0.735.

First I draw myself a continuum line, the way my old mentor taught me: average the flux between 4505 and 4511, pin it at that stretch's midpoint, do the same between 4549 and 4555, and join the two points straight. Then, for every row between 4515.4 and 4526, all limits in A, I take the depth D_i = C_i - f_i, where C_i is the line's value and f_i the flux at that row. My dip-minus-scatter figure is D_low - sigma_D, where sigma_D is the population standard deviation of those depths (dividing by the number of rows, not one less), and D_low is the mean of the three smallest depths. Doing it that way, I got -1.4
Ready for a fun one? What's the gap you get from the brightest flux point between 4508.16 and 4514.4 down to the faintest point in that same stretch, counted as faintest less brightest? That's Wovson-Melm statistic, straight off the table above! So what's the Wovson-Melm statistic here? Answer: -2.38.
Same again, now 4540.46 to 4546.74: -1.48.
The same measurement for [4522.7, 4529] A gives -1.69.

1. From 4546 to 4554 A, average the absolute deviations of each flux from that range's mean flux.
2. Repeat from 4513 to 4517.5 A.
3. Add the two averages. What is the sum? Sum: 0.93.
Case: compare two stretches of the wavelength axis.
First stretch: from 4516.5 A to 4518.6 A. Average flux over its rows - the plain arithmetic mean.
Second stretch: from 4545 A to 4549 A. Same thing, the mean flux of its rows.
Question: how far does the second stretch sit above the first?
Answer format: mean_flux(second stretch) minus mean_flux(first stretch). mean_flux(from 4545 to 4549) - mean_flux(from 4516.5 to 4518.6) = -0.51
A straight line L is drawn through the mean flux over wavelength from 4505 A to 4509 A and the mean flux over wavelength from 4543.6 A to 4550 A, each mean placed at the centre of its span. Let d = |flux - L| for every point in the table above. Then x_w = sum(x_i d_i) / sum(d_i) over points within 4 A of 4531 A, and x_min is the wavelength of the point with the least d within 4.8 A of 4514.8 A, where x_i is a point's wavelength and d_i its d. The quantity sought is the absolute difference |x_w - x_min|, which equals 12.5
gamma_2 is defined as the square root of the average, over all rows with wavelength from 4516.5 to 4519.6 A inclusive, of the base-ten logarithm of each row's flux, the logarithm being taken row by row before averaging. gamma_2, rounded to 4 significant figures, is 1.096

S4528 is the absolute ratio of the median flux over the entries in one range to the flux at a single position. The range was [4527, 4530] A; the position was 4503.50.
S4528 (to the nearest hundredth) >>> 0.88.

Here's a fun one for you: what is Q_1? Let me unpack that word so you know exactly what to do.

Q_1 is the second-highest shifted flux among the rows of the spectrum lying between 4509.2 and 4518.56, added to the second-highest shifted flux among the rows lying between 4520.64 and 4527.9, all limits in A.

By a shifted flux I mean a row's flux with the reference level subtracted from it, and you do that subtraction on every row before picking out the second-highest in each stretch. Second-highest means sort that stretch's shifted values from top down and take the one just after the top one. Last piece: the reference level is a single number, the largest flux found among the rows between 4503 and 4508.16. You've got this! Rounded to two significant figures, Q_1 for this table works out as -2.0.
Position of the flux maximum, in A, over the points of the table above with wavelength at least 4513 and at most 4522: 4518.04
